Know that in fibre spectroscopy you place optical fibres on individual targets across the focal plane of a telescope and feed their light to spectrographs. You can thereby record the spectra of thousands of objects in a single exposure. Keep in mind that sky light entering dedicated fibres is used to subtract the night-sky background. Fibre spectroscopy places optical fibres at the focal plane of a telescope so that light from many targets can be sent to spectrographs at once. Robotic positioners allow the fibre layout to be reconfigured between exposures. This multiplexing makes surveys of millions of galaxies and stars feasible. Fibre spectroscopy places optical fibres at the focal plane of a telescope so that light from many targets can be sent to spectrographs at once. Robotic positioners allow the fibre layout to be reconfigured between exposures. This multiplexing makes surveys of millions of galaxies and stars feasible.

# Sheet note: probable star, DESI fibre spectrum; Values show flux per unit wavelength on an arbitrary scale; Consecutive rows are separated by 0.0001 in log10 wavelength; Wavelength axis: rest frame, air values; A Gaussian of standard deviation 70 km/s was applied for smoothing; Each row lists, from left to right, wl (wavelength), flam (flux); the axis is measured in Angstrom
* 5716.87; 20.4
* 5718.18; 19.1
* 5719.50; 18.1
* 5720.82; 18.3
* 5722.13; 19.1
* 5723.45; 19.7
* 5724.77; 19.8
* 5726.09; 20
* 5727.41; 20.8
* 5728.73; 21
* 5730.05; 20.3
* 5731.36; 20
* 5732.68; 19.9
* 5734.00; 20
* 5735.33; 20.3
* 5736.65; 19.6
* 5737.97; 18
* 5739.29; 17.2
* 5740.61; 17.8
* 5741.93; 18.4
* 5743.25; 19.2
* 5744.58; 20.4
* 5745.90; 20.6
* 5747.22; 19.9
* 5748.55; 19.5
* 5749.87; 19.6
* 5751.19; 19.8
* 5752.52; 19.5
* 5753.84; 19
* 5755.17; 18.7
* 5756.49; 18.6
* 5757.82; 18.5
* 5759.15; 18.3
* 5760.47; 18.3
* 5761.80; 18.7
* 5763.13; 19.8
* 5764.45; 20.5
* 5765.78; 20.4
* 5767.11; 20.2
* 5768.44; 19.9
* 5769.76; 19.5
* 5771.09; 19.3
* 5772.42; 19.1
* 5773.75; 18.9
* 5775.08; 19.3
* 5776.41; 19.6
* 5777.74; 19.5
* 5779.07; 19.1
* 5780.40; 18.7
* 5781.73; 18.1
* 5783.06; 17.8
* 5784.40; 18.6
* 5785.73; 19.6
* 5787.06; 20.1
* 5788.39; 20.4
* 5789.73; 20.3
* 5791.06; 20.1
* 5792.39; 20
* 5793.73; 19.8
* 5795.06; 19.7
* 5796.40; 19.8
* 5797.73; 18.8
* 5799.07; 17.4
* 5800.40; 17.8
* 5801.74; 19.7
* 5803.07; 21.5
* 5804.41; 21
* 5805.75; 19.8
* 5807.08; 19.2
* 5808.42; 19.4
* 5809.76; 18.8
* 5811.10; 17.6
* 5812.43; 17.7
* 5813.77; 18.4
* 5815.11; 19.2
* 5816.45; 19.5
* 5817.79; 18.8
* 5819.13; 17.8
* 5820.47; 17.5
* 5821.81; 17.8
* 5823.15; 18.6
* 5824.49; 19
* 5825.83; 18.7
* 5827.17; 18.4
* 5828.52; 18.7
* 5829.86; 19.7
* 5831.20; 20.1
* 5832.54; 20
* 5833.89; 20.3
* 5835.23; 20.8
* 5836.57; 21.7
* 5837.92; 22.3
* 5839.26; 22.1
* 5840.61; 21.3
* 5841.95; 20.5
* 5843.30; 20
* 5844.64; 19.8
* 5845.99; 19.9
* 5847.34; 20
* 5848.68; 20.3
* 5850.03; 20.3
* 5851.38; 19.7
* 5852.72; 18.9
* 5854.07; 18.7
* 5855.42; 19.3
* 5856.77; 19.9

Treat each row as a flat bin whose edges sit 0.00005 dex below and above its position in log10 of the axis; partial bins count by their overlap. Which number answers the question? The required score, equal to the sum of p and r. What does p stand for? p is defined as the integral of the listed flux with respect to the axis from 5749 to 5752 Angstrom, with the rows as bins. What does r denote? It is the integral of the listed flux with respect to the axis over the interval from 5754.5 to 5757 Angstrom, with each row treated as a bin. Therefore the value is 106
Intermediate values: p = 59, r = 47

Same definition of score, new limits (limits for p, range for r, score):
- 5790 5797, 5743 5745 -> 179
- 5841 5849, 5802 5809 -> 302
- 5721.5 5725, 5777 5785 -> 217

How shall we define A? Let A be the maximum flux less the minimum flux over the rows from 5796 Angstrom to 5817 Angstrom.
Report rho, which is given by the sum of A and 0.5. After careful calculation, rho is 4.6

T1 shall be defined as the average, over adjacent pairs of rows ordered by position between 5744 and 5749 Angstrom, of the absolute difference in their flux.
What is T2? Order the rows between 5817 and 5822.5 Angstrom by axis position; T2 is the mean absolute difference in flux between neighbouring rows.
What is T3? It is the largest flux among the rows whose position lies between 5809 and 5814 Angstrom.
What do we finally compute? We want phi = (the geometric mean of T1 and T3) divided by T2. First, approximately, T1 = 0.43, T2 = 0.53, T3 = 18.8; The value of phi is 5.4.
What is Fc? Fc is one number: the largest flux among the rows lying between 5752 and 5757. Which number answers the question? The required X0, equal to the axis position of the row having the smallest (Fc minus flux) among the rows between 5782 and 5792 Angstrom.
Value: 5788.39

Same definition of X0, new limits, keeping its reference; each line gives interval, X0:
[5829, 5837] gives 5836.57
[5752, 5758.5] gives 5752.52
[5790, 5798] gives 5791.06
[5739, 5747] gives 5745.90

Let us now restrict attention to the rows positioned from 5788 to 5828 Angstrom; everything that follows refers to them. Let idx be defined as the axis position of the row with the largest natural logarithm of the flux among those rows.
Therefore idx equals 5803.07 Angstrom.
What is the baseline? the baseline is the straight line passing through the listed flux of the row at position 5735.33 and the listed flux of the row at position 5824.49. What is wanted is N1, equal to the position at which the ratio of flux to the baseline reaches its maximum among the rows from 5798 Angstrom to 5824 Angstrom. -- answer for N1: 5803.07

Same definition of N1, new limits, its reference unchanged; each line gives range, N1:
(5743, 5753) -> 5745.90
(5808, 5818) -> 5816.45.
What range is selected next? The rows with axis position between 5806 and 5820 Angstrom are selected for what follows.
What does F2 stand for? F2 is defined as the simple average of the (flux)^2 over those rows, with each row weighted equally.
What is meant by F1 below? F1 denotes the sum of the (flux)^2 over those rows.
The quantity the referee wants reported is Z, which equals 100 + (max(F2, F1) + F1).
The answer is 7058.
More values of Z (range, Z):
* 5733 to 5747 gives 7461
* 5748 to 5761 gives 7311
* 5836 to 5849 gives 8761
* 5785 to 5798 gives 7992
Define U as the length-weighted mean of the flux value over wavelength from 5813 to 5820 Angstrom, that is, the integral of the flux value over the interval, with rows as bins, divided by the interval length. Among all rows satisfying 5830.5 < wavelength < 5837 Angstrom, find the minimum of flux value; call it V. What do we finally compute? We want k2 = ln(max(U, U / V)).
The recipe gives 2.93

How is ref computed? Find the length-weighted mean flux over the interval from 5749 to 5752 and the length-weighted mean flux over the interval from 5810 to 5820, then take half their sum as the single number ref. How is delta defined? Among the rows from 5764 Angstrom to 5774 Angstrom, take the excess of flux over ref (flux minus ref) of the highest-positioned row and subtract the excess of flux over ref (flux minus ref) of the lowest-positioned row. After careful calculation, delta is -1.6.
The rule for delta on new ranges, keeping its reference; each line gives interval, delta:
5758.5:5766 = 2.1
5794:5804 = 1.8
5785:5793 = 0.4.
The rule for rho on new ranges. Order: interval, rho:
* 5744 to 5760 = 2.8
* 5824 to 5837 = 3.8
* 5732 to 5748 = 3.9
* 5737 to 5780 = 3.9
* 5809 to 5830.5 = 2.7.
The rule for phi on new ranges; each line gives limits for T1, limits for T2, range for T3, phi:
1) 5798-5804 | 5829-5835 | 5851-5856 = 19.5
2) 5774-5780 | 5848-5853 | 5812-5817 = 4.9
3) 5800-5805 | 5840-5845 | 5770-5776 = 10.4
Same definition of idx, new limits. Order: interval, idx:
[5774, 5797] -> 5788.39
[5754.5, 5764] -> 5763.13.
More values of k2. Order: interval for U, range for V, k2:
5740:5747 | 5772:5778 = 2.96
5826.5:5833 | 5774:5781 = 2.96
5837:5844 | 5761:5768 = 3.06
